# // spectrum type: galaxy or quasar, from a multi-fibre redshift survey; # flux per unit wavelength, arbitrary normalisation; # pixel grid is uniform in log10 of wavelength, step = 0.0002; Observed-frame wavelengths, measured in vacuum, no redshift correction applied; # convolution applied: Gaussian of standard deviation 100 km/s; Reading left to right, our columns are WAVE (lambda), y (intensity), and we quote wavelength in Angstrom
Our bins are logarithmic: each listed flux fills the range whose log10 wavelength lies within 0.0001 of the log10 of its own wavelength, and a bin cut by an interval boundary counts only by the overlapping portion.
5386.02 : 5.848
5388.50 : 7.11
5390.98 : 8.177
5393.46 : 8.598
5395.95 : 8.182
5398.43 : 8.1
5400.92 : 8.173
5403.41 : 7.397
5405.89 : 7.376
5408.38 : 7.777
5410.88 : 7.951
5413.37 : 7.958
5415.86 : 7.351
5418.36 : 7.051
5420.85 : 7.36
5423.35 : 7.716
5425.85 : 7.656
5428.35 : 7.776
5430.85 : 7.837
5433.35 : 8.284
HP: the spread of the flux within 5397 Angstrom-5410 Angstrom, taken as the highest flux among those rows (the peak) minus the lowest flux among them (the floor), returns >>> 0.80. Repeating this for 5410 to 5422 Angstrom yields 0.91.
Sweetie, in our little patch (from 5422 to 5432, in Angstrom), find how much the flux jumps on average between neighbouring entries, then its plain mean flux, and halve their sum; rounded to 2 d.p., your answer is 3.91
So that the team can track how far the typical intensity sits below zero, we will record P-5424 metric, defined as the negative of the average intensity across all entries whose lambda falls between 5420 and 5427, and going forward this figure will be -7.58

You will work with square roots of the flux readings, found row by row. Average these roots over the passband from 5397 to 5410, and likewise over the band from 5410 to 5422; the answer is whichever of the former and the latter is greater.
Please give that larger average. 2.79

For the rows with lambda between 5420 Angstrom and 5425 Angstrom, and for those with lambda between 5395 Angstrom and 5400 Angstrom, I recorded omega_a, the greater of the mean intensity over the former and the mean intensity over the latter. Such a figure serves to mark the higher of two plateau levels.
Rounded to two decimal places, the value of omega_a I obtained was 8.14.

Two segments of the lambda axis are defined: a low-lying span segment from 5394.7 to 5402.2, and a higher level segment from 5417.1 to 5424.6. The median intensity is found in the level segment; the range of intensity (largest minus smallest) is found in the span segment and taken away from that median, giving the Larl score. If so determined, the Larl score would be 7.28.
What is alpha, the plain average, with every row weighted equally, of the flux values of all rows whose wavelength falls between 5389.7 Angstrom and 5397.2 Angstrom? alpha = 8.32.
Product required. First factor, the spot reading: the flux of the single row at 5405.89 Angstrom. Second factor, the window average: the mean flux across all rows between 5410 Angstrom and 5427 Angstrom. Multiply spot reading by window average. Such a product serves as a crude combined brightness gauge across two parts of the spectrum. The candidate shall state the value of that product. 56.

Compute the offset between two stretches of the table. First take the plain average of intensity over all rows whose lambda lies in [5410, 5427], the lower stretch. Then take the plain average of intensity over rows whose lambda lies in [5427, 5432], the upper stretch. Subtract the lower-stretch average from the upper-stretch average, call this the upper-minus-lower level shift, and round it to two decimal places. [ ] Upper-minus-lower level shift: 0.23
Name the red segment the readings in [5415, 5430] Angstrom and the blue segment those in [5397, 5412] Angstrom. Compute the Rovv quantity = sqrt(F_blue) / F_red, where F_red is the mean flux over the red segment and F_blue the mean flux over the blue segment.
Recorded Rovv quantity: 0.373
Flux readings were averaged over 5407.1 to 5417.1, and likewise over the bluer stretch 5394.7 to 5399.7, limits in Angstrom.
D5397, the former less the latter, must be -0.38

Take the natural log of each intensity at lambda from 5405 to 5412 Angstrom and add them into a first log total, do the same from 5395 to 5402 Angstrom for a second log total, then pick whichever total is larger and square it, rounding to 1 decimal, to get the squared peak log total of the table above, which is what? 39.6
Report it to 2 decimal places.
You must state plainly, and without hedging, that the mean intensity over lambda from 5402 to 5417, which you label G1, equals 7.64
